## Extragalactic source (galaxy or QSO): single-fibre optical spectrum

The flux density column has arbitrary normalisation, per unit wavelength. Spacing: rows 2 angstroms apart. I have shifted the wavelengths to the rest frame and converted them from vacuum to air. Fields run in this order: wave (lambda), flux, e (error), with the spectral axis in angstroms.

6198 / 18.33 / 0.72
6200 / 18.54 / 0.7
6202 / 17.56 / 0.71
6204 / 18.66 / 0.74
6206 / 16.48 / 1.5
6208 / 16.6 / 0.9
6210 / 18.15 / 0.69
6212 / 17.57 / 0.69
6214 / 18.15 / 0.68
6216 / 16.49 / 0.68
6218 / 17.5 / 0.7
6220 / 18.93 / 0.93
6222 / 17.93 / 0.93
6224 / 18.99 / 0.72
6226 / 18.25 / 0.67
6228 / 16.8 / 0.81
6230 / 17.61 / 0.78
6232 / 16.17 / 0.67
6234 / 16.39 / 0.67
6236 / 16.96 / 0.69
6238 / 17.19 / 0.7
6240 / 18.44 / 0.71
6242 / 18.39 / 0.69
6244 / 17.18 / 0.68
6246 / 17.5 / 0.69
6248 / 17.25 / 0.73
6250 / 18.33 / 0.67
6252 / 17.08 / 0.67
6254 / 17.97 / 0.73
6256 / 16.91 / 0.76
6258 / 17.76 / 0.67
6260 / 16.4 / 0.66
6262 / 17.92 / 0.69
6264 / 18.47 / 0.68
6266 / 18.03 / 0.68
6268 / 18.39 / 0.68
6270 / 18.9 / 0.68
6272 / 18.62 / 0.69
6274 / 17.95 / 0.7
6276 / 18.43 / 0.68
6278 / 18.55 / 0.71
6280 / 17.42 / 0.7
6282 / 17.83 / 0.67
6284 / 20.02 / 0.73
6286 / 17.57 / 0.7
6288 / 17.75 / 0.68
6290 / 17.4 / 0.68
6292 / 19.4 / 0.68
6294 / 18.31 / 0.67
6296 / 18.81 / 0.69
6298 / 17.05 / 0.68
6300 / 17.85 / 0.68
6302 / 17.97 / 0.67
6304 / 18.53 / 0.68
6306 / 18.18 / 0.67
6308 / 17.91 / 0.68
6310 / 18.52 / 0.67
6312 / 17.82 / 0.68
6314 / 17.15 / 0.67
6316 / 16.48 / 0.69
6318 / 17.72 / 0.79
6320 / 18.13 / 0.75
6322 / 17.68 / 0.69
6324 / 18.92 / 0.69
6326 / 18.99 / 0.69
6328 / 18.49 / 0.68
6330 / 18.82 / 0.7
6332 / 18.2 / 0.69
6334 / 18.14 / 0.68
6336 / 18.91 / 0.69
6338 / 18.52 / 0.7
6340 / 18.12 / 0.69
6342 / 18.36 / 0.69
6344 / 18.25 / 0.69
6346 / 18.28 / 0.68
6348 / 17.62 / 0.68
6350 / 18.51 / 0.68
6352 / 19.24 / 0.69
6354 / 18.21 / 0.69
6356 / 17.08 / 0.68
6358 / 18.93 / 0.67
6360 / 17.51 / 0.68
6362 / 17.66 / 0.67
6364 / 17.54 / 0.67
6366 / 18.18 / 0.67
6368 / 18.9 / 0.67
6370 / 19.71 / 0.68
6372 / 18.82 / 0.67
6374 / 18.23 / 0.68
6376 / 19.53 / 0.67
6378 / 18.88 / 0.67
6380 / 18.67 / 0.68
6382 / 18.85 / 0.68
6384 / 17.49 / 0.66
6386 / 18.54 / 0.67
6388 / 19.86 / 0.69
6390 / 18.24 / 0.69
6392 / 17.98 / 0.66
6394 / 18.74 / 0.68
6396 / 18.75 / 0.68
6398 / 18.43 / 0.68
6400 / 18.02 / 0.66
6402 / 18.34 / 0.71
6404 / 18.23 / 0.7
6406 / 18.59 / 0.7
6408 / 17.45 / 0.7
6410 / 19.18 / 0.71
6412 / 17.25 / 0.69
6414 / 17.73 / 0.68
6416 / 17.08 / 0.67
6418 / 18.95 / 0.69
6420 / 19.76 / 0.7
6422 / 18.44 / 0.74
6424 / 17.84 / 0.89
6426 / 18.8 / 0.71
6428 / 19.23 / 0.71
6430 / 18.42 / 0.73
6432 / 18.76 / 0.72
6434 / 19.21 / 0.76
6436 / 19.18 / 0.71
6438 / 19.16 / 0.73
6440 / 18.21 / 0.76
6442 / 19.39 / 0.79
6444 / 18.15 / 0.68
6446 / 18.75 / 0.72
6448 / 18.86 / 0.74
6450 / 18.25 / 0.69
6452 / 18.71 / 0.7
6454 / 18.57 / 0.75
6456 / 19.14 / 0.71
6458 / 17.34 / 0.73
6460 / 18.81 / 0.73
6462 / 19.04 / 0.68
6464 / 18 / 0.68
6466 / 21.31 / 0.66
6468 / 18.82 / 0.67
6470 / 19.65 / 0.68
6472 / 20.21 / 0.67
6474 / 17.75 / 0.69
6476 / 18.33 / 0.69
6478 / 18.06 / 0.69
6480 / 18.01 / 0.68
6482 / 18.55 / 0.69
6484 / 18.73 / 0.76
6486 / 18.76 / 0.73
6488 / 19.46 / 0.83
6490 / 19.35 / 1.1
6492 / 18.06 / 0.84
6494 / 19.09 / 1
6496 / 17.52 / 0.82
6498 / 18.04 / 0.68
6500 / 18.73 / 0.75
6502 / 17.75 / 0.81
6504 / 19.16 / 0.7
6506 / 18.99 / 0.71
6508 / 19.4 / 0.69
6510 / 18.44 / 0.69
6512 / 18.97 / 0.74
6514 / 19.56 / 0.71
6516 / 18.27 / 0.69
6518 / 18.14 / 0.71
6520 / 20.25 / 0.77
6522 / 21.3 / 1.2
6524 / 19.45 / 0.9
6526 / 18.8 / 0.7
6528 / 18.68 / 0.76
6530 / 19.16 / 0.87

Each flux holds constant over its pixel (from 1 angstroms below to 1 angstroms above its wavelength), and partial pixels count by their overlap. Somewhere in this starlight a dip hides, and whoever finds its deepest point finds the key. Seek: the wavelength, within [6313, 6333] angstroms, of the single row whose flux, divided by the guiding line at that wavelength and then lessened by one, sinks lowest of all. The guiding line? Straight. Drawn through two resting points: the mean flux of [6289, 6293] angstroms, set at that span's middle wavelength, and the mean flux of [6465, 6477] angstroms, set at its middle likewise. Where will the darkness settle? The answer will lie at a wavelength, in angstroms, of 6316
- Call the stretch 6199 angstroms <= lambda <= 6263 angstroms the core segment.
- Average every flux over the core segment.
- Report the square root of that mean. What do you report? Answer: 4.19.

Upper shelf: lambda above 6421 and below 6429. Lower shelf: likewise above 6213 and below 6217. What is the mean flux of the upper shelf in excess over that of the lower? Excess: 1.3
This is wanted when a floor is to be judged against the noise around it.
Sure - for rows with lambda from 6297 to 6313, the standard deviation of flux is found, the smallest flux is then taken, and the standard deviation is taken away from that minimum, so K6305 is 16.6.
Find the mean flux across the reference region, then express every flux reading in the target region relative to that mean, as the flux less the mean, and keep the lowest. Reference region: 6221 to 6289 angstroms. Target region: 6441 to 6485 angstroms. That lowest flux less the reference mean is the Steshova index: -0.5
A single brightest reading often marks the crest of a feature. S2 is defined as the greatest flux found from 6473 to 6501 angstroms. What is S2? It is 19.46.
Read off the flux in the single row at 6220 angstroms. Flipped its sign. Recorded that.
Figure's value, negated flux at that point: -18.9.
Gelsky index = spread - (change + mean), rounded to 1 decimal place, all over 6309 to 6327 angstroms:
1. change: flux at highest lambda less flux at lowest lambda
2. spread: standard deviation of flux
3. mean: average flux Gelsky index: -17.6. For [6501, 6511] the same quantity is -18.8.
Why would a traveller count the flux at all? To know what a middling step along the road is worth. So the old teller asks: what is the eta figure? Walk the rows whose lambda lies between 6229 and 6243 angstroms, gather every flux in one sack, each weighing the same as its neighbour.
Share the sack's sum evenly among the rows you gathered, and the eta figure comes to 17.3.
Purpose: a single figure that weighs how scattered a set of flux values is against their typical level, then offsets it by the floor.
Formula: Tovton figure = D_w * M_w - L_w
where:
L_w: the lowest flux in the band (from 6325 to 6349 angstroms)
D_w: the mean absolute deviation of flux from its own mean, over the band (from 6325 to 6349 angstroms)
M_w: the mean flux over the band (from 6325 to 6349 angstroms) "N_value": -12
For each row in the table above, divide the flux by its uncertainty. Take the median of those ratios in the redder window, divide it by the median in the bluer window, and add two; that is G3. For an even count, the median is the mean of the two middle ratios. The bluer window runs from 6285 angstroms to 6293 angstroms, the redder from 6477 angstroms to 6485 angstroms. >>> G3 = 3.02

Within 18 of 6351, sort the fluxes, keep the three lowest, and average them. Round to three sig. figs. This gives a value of 17.4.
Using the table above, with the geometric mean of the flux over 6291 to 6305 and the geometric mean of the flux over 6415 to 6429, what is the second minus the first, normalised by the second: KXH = 0.016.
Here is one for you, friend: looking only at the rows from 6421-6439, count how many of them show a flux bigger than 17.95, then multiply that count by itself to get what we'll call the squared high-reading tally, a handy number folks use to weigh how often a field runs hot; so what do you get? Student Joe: 64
